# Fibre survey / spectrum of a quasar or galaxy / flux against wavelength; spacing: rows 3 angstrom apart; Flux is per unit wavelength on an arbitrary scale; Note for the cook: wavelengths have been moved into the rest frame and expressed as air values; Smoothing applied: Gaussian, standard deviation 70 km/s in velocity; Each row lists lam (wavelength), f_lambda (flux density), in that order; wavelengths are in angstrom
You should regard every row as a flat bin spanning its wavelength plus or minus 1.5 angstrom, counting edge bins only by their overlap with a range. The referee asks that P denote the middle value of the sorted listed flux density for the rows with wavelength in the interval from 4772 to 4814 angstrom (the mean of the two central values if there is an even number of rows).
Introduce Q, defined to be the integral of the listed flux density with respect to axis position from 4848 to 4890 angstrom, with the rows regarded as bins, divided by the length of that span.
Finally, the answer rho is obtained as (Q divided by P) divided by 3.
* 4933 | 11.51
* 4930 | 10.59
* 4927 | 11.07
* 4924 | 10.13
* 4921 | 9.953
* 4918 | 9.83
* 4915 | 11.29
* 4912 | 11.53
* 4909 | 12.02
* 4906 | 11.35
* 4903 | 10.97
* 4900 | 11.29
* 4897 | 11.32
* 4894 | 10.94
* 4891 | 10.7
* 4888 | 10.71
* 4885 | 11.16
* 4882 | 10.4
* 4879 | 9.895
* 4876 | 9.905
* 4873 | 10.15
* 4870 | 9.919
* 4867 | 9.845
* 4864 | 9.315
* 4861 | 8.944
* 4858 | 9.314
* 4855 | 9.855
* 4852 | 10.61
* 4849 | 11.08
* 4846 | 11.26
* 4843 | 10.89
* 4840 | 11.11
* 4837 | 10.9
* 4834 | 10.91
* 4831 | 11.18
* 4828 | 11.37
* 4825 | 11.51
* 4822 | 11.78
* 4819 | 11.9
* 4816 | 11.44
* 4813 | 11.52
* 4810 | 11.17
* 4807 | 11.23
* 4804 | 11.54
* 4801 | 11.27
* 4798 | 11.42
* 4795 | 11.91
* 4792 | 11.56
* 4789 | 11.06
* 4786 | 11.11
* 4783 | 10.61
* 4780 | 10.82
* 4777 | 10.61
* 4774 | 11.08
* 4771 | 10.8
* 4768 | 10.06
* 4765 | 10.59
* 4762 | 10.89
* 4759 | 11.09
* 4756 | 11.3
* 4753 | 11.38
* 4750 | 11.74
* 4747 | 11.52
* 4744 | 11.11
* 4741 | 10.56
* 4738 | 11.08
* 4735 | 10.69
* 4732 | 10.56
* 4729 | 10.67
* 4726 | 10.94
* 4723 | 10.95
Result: 0.30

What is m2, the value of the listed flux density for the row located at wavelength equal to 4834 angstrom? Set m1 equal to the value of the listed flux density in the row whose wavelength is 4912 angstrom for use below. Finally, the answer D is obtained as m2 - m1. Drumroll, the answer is -0.62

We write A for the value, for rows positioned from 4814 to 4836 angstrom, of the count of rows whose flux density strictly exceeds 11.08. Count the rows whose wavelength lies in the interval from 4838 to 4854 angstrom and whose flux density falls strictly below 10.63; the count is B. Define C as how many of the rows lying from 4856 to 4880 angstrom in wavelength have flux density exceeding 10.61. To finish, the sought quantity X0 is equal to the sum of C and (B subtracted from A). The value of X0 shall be 5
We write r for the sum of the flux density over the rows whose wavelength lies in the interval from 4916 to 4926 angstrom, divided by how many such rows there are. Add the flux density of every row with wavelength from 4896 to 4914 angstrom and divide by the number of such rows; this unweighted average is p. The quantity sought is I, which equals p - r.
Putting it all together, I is 1.44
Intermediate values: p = 11.4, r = 10.0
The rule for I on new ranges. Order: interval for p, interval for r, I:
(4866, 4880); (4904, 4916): -1.60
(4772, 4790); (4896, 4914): -0.53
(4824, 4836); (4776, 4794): 0.28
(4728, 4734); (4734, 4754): -0.54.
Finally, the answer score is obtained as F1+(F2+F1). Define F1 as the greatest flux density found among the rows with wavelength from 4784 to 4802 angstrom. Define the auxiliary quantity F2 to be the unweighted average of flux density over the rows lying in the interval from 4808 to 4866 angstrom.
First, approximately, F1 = 11.91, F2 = 10.8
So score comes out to 34.7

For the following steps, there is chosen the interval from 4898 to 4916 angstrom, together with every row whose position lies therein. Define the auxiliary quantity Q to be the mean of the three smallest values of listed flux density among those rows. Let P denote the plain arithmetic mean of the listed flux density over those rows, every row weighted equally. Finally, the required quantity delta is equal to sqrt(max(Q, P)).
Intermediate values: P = 11.4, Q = 11.2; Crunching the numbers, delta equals 3.38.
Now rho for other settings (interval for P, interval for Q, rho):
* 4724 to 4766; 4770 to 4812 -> 0.34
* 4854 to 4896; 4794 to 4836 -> 0.38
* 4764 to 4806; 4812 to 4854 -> 0.34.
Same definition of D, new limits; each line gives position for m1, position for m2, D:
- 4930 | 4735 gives 0.10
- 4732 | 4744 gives 0.55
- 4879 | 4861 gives -0.95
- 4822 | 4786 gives -0.67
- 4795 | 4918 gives -2.08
